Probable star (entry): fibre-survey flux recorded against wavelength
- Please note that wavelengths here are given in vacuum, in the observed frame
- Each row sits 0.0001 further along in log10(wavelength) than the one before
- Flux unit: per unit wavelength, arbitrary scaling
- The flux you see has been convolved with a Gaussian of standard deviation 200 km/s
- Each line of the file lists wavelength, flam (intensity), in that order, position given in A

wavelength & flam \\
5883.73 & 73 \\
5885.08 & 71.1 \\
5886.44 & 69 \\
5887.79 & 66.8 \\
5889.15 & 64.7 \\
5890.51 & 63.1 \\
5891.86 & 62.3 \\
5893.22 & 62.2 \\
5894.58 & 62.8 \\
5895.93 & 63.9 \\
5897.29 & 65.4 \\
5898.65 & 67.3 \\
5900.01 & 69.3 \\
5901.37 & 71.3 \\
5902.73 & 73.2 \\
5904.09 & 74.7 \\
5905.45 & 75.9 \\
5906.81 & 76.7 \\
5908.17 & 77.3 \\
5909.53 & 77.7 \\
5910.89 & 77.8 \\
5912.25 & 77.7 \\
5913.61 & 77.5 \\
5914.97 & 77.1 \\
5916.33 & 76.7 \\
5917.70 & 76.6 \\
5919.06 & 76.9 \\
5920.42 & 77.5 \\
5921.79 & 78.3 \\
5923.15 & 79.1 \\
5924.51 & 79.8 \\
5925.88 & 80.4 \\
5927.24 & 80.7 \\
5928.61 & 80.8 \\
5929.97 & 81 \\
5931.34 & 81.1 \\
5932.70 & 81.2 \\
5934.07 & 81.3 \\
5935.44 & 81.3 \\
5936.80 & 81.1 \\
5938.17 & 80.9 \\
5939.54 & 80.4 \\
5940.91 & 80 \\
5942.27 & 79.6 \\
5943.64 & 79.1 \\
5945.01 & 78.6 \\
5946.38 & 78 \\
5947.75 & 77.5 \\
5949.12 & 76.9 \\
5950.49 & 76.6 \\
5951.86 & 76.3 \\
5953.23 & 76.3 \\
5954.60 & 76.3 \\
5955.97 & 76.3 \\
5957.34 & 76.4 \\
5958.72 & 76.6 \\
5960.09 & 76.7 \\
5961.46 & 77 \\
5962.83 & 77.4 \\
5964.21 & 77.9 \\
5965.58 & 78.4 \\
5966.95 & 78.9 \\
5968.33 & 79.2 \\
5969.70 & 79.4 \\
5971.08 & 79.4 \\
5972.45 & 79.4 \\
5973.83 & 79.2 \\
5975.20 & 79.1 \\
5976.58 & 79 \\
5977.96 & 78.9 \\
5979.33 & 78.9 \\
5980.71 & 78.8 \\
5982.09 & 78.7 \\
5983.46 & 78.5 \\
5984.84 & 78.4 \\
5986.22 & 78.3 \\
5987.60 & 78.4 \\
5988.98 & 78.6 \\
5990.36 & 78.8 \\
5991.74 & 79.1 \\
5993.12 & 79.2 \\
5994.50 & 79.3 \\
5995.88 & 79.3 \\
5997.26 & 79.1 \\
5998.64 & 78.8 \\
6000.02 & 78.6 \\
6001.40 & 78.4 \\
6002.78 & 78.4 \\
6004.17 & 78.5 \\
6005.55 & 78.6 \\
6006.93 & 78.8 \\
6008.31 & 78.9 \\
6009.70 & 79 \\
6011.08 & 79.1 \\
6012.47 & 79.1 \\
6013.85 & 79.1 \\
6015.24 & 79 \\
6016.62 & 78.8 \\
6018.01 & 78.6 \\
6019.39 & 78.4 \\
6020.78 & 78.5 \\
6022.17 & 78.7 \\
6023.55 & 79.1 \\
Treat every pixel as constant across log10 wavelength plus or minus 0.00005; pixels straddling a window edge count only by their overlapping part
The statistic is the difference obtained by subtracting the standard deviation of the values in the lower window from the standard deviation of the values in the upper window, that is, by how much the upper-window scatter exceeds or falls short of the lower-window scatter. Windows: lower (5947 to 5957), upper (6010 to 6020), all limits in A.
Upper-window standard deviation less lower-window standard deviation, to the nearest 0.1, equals -0.2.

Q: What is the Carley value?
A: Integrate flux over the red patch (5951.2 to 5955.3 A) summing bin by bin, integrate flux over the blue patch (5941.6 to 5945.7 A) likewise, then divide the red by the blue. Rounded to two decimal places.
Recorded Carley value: 0.97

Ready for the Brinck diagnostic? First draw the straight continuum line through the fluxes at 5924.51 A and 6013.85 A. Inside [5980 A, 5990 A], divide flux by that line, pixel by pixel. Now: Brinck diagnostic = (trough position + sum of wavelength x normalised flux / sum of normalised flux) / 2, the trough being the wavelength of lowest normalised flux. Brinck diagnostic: 5985.5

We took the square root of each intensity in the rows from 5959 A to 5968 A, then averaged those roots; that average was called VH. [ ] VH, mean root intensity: 8.82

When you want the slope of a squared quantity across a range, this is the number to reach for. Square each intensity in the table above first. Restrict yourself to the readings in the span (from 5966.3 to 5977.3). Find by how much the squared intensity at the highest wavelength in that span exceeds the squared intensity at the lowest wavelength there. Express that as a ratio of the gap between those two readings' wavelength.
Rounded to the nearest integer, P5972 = 2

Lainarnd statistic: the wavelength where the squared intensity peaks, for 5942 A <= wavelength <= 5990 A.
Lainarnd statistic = 5942.27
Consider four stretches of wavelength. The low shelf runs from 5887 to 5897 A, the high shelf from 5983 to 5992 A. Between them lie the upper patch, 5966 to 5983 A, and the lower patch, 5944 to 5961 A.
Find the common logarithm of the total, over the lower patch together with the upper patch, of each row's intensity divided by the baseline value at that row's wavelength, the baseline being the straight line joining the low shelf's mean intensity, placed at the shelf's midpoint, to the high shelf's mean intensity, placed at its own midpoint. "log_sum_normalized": 1.40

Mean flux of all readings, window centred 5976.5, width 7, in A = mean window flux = 79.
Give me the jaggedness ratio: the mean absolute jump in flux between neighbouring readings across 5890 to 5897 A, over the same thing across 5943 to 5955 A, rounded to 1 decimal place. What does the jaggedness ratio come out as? 1.9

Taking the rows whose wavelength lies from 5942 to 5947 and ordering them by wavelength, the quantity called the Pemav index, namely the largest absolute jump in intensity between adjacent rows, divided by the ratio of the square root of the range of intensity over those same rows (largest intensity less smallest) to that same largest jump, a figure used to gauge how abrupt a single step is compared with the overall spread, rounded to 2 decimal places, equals 0.28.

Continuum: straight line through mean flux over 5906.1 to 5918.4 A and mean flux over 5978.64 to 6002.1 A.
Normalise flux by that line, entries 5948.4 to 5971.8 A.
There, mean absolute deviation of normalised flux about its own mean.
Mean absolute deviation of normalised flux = 0.0118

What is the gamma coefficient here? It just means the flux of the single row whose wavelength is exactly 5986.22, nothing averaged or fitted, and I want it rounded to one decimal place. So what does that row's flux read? 78.3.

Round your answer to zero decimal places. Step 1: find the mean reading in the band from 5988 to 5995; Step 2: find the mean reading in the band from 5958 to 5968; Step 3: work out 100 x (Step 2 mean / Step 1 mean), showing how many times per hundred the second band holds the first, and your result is 98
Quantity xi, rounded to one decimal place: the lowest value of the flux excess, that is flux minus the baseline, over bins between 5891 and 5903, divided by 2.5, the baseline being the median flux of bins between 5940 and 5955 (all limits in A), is -6.1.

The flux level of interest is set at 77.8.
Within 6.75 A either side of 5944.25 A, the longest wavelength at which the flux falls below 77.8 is 5950.49 A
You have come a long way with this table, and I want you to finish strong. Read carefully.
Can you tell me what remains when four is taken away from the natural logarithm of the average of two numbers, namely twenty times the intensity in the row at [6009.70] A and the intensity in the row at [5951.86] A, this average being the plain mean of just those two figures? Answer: 2.72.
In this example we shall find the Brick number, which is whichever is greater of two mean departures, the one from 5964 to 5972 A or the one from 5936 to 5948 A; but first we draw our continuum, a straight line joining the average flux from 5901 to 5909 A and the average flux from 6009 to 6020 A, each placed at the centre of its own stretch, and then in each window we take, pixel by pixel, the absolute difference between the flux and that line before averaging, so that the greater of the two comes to 3.2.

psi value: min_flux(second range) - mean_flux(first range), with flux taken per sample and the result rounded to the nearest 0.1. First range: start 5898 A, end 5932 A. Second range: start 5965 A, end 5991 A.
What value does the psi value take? 1.4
